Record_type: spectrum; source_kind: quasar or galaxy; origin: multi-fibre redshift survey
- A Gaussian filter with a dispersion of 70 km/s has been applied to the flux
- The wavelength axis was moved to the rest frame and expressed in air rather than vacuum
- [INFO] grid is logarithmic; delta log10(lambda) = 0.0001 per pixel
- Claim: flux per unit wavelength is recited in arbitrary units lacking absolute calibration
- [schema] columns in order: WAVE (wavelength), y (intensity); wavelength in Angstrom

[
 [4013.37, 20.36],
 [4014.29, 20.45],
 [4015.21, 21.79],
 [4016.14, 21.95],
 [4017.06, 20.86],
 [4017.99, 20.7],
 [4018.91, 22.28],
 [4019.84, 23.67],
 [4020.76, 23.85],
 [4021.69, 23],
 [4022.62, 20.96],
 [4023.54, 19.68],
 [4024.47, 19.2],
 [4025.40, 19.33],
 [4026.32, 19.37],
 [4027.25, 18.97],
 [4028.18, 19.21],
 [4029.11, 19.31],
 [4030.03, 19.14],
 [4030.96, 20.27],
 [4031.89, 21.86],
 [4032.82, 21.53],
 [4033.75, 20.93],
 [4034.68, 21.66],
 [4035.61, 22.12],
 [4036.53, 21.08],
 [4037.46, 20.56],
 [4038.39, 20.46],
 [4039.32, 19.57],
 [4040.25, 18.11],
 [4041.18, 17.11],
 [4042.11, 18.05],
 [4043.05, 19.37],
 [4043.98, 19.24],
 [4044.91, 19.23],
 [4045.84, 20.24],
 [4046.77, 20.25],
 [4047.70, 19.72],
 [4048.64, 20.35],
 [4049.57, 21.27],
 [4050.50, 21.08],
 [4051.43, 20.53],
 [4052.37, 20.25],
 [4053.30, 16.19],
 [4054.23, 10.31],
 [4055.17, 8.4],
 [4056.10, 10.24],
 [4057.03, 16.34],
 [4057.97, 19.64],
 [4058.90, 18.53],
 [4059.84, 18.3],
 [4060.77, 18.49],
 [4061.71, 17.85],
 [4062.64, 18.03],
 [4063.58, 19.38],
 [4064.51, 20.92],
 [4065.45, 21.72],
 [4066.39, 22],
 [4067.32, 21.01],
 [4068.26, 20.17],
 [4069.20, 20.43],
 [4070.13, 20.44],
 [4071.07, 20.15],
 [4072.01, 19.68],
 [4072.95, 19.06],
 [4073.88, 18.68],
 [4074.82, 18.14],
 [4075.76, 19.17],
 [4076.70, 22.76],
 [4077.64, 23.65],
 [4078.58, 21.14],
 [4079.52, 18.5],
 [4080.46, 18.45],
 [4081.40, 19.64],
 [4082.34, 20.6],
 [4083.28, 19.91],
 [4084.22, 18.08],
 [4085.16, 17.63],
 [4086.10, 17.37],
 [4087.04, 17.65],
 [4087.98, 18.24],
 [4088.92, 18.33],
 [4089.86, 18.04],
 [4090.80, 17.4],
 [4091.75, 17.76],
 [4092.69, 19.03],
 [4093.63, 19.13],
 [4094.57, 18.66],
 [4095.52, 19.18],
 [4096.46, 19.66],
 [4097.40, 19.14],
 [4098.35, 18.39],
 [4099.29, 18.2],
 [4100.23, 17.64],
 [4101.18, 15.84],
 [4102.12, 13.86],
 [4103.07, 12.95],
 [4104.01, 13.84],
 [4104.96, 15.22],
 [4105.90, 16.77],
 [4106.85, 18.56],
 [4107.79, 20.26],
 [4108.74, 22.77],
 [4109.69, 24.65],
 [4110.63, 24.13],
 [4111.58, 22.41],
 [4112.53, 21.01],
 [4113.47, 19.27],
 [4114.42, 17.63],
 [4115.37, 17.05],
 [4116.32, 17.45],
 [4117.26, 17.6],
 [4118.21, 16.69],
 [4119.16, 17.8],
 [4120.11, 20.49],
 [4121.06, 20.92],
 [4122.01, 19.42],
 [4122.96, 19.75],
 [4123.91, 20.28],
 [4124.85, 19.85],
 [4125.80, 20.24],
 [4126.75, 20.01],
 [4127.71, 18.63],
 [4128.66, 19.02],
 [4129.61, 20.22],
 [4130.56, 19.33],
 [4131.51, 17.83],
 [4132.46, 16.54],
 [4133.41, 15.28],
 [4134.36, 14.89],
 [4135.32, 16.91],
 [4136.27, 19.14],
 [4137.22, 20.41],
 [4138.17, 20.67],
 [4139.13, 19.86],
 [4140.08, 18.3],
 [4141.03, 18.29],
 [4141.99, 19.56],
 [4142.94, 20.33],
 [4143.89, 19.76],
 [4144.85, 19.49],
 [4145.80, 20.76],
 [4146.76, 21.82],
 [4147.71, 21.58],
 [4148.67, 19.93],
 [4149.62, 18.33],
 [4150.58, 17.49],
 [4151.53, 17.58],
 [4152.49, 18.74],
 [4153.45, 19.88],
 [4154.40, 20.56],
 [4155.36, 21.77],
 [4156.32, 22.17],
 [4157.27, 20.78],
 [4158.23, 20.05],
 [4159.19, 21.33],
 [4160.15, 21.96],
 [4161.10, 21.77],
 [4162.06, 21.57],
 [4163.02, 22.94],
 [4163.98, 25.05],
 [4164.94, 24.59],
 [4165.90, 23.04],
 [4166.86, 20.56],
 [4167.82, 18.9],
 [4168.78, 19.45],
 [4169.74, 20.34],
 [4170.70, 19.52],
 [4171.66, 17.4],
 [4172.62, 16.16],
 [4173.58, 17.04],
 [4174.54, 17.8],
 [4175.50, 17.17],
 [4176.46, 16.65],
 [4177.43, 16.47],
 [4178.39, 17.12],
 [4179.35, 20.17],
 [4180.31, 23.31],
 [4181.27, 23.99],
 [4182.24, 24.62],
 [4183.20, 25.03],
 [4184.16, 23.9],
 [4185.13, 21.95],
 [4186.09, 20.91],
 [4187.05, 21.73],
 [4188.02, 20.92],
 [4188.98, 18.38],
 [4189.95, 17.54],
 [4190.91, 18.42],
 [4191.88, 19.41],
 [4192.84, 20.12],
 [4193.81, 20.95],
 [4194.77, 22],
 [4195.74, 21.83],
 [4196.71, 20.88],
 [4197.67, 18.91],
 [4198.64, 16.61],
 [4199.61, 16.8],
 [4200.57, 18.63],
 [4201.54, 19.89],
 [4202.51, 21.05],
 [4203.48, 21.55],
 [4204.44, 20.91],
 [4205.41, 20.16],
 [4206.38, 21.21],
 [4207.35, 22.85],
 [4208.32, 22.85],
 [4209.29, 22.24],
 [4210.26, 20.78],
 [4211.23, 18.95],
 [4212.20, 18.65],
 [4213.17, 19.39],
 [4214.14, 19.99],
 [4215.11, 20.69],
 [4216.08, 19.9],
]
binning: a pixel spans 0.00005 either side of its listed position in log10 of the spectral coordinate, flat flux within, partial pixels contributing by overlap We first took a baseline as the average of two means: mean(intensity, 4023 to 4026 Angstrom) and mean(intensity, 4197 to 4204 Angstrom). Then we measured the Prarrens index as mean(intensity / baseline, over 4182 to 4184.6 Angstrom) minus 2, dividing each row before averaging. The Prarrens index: -0.73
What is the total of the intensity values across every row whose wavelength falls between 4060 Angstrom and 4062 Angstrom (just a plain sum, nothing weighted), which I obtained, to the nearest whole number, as 36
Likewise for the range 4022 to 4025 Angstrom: 60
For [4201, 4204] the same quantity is 62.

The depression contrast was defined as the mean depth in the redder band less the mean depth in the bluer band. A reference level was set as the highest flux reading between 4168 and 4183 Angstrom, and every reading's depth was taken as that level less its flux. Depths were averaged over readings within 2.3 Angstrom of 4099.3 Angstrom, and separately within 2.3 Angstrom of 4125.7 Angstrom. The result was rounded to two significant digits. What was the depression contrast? -2.0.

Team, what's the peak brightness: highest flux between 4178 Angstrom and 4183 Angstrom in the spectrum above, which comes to 24.62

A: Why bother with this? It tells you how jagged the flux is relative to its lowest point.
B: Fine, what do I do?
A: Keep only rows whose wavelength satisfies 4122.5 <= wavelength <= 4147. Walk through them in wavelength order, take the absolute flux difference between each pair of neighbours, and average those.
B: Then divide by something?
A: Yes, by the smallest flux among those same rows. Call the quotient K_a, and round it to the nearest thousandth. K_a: 0.062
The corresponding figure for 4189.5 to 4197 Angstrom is 0.045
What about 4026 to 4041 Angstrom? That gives 0.036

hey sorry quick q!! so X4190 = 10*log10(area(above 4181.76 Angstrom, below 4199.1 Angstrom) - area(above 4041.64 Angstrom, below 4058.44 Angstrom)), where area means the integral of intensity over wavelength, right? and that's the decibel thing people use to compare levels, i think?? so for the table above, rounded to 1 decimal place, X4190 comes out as 17.9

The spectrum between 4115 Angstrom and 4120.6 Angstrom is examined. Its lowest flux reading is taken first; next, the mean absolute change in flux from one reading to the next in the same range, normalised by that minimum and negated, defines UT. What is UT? -0.063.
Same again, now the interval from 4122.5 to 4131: -0.037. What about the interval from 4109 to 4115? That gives -0.080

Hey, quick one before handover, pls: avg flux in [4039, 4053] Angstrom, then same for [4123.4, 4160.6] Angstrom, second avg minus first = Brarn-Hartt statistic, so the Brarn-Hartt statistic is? -0.1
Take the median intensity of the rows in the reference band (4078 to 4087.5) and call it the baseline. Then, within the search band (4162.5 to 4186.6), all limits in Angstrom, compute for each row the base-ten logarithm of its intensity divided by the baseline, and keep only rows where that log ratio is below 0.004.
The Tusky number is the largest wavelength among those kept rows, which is 4178.39 Angstrom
